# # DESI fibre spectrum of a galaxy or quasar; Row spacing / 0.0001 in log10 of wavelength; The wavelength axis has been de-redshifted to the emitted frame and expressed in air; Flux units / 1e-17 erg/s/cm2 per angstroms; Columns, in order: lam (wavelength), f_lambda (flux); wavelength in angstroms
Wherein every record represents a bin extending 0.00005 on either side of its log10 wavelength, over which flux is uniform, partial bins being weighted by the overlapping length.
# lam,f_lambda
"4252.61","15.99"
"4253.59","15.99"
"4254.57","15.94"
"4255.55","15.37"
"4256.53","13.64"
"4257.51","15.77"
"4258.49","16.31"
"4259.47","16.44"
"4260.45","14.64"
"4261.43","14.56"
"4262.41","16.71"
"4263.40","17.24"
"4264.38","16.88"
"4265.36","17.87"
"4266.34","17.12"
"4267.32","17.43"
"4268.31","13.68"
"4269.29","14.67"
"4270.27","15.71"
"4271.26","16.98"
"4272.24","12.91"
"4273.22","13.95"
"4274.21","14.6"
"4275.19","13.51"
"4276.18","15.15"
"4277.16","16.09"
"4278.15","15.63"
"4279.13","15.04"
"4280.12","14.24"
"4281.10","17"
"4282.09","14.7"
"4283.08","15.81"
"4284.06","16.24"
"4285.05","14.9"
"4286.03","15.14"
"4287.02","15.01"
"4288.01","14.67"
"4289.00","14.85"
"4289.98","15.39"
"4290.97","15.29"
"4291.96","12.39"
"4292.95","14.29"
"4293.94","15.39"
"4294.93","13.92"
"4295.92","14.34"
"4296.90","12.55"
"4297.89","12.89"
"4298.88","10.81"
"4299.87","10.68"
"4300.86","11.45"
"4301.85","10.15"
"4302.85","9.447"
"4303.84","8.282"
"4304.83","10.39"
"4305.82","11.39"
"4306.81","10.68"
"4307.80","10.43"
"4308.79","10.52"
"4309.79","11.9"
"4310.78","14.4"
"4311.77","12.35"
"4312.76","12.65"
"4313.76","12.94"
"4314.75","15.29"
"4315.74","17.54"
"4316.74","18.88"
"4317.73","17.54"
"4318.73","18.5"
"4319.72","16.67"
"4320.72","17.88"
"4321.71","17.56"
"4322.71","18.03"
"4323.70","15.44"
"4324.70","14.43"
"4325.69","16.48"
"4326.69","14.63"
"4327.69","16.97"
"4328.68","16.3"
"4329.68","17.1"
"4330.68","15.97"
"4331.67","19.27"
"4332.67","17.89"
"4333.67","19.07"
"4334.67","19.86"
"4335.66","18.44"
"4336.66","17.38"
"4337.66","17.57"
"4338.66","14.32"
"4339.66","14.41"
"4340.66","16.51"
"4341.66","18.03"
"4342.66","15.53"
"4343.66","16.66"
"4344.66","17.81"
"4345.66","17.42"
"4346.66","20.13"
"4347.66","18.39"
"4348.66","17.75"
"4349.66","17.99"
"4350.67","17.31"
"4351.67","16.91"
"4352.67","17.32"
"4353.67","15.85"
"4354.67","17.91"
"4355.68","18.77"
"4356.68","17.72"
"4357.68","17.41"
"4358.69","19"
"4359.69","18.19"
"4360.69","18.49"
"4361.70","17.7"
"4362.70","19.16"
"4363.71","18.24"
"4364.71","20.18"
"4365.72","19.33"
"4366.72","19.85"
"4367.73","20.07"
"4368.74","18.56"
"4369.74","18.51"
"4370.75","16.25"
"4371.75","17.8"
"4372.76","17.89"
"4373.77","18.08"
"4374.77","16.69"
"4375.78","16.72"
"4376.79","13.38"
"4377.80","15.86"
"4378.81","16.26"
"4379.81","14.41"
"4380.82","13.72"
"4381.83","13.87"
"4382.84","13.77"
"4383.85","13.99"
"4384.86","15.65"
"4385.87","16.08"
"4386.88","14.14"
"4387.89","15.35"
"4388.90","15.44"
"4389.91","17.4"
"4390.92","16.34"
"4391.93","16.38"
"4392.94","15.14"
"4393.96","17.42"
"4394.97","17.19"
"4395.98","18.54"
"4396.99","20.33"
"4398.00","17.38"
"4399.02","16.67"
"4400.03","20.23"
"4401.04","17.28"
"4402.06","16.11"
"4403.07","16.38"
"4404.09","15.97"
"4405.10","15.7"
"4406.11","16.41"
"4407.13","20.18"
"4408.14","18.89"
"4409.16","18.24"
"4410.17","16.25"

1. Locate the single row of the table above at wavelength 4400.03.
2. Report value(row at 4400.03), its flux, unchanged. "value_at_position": 20.23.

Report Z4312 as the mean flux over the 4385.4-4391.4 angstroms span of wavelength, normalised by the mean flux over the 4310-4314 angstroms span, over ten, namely 0.121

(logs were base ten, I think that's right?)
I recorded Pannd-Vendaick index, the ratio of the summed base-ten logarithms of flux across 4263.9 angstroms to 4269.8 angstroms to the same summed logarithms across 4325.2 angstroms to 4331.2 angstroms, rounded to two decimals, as 1.00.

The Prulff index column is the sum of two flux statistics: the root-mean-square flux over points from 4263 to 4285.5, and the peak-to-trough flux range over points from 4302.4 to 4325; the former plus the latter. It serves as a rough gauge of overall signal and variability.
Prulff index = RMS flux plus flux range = 26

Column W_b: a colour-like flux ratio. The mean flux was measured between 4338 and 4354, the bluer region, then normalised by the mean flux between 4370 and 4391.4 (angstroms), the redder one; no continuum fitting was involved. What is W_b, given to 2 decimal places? 1.09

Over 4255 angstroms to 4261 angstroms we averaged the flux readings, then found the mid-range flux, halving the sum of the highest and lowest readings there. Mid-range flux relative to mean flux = 0.979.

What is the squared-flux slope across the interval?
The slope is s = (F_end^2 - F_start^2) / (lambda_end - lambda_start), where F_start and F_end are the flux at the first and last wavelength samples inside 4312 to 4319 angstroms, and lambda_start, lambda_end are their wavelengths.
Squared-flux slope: 31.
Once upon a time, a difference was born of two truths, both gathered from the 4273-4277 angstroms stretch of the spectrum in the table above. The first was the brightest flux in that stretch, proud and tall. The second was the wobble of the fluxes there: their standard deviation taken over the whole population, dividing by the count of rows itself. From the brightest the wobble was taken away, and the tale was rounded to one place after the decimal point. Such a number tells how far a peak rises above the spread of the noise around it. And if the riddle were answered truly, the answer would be 14.5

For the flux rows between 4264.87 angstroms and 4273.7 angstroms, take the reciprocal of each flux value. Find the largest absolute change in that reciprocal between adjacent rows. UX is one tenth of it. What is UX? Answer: 0.0019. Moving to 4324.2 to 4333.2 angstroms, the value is 0.0011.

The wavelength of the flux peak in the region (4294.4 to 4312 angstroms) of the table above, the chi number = 4310.78 angstroms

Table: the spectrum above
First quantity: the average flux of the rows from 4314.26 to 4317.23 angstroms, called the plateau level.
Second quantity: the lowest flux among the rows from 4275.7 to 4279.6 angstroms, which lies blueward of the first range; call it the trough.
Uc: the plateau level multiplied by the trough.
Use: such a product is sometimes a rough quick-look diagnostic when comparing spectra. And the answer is 259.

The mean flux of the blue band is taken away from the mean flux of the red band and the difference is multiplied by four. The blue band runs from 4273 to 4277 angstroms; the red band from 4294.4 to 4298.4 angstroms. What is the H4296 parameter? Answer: -4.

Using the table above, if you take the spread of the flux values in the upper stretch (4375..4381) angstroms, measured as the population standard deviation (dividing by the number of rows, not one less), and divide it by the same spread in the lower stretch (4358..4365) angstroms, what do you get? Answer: 1.7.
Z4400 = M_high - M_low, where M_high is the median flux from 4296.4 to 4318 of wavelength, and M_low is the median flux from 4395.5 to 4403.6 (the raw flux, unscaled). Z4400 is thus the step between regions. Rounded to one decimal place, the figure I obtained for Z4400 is -5.7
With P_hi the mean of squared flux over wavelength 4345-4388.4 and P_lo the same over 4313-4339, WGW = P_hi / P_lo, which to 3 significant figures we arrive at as 1.02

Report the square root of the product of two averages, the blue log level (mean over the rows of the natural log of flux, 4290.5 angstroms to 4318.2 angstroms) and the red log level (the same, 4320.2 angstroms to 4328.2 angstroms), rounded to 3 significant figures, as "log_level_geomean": 2.66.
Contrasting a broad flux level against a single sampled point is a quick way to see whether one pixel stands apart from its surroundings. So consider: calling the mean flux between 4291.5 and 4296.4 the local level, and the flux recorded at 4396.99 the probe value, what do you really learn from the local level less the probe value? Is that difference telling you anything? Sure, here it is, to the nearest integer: -6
